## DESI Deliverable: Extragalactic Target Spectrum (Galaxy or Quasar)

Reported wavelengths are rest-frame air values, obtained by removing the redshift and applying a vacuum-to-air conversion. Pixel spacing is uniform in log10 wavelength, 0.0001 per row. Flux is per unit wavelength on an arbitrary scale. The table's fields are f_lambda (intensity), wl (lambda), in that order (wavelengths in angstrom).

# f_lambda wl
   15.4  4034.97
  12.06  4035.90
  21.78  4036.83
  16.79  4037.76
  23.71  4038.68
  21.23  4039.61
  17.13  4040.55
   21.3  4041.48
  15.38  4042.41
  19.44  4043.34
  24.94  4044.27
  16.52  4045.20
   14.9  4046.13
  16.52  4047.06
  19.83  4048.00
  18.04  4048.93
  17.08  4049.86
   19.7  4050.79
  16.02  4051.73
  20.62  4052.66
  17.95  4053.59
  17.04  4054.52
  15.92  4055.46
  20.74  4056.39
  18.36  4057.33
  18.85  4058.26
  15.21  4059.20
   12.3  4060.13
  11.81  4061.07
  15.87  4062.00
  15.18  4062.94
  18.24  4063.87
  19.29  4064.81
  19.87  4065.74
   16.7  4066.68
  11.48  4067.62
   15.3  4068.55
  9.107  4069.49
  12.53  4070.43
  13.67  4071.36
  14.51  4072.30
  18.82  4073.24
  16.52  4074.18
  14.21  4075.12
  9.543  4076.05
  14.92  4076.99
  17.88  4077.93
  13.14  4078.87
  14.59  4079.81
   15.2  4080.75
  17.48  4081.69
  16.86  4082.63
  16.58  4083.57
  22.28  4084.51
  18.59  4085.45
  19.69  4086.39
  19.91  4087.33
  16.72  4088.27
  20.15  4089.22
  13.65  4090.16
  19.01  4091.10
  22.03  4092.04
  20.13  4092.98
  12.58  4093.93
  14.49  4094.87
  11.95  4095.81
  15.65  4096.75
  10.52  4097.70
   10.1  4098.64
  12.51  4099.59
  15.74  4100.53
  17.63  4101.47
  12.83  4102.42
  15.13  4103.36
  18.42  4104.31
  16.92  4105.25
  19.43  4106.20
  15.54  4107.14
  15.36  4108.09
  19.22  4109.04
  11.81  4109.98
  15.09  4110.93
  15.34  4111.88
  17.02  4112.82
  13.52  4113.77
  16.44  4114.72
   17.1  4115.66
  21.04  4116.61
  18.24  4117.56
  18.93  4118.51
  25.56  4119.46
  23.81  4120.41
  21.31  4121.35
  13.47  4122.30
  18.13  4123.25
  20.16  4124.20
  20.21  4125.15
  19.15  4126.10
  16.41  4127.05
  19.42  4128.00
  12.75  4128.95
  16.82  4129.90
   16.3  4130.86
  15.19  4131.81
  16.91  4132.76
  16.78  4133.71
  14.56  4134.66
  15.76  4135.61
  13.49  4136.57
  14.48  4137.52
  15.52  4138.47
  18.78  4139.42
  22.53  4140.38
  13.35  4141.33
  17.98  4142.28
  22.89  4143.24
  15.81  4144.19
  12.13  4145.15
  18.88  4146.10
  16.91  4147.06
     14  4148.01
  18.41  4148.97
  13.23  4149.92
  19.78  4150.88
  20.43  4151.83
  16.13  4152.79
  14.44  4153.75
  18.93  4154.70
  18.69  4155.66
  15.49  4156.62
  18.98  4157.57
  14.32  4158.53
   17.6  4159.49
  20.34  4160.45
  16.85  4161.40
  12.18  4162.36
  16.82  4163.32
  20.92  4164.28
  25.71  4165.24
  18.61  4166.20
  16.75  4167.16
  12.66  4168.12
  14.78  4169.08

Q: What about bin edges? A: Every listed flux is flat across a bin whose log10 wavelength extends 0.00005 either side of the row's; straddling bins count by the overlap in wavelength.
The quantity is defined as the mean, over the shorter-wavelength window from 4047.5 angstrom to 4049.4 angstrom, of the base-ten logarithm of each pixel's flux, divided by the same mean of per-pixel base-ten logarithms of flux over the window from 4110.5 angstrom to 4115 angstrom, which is 1.07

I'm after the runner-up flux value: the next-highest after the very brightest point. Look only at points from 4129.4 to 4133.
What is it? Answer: 16.82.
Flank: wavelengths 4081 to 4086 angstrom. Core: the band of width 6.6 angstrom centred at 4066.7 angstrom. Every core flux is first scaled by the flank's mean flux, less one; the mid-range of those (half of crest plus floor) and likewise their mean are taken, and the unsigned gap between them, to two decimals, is 0.07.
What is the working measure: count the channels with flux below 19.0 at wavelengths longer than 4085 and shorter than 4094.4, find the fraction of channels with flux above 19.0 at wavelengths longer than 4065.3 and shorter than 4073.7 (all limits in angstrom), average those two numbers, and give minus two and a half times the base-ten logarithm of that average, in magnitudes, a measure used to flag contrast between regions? -0.78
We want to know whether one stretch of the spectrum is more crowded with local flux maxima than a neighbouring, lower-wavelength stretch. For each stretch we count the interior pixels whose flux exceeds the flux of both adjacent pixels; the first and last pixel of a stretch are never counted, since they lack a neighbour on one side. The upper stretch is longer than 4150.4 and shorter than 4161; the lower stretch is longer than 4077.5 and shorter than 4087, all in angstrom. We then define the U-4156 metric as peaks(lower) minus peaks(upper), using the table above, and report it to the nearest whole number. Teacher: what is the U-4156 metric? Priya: -1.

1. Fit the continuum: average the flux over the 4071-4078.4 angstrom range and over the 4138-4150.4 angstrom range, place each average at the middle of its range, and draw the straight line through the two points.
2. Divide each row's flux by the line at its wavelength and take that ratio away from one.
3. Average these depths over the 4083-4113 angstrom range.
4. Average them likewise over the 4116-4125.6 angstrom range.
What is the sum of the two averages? -0.27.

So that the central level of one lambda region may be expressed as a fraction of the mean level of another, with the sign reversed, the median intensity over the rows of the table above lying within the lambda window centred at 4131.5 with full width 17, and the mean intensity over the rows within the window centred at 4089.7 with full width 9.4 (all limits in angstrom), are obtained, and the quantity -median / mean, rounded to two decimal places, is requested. -0.91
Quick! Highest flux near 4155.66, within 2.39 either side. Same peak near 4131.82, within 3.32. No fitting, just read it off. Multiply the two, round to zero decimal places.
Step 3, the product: 321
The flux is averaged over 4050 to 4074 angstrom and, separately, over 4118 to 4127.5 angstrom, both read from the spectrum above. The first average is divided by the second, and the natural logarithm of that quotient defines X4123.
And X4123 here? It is -0.20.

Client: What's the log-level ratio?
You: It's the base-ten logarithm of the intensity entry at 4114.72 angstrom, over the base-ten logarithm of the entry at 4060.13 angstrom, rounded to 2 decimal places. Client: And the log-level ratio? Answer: 1.12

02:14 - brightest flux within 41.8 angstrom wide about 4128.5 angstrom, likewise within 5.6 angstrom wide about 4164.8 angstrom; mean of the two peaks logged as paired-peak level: 26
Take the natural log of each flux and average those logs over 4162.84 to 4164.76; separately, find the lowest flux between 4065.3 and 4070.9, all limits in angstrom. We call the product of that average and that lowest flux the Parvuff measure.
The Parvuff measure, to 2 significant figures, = 27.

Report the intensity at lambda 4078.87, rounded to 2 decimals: 13.14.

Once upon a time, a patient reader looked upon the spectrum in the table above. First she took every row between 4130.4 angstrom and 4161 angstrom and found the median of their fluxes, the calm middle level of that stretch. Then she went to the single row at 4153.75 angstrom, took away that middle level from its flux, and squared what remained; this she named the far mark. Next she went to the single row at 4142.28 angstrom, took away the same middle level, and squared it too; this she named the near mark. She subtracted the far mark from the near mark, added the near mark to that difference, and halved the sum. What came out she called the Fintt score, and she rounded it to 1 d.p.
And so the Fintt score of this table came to -0.1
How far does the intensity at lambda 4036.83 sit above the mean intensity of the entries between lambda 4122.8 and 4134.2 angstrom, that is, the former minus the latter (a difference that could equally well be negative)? 4.4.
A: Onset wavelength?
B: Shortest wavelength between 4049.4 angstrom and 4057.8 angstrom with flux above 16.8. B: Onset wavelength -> 4049.86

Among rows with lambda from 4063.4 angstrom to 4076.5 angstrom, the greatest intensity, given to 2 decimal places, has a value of 19.87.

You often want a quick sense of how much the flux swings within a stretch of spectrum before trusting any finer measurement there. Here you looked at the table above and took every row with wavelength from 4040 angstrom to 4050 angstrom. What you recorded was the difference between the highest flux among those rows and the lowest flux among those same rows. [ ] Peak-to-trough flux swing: 10.0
